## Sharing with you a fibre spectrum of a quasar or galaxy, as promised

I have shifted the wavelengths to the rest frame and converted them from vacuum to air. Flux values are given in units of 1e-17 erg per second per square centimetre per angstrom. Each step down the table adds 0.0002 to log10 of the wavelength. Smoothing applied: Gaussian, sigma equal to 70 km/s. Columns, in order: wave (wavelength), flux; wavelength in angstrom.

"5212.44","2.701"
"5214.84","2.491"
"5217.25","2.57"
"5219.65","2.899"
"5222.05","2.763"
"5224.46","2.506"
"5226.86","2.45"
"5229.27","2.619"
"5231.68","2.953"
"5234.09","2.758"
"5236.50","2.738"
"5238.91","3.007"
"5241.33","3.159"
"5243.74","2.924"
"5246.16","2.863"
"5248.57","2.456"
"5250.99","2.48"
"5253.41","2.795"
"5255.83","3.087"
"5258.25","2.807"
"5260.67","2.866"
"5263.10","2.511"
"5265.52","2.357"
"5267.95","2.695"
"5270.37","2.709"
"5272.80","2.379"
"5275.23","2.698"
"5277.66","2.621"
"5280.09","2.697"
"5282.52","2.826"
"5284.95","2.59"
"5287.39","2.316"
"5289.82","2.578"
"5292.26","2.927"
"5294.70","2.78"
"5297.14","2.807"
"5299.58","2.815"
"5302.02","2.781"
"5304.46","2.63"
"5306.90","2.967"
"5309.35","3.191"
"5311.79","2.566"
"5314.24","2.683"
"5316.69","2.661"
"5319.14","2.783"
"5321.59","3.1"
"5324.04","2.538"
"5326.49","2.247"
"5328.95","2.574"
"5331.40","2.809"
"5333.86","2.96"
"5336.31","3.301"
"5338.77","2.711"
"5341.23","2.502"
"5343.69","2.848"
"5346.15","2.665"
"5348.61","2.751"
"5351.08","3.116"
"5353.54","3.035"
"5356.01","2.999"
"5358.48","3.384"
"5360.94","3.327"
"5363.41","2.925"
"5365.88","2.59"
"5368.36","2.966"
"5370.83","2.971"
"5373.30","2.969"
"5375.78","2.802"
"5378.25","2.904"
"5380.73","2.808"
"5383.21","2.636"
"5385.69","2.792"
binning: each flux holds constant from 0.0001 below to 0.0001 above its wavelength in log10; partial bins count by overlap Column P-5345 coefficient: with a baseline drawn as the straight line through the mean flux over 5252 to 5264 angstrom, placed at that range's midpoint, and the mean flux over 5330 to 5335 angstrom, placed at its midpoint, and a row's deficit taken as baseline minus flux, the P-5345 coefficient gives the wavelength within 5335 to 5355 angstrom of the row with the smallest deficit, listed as 5336.31 angstrom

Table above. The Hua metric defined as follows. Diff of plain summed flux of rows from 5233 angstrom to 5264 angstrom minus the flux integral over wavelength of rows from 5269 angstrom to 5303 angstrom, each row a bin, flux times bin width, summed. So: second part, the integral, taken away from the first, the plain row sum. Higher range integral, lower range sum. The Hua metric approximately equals -55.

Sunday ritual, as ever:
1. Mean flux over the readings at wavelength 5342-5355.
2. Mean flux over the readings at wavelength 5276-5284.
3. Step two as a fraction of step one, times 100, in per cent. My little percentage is 94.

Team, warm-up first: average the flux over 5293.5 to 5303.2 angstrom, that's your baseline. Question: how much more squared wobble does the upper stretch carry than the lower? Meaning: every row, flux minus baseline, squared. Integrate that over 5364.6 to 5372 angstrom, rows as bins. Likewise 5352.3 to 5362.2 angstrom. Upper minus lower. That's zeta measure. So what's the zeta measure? -1.5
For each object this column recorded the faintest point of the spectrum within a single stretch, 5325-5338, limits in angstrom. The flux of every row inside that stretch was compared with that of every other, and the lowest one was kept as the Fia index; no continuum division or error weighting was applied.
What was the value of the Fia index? 2.247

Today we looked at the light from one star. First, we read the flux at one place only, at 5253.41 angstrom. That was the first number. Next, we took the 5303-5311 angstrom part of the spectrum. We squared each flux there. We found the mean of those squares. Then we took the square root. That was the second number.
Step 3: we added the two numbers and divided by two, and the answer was 2.87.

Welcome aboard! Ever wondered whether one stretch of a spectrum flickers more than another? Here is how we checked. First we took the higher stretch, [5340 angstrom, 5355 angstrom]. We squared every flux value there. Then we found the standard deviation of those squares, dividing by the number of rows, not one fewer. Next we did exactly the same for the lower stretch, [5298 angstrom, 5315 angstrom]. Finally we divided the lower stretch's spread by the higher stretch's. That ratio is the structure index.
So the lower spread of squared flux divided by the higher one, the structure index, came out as 0.97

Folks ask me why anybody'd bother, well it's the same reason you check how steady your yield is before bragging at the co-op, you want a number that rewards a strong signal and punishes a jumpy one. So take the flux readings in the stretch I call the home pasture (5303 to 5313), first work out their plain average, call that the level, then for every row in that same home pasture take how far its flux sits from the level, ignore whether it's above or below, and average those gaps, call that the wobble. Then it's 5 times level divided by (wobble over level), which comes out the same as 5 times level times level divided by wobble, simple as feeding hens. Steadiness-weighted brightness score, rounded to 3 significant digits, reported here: 168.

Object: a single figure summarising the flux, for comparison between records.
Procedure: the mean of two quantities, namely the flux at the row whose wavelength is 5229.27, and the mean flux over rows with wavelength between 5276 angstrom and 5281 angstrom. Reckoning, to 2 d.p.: 2.64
